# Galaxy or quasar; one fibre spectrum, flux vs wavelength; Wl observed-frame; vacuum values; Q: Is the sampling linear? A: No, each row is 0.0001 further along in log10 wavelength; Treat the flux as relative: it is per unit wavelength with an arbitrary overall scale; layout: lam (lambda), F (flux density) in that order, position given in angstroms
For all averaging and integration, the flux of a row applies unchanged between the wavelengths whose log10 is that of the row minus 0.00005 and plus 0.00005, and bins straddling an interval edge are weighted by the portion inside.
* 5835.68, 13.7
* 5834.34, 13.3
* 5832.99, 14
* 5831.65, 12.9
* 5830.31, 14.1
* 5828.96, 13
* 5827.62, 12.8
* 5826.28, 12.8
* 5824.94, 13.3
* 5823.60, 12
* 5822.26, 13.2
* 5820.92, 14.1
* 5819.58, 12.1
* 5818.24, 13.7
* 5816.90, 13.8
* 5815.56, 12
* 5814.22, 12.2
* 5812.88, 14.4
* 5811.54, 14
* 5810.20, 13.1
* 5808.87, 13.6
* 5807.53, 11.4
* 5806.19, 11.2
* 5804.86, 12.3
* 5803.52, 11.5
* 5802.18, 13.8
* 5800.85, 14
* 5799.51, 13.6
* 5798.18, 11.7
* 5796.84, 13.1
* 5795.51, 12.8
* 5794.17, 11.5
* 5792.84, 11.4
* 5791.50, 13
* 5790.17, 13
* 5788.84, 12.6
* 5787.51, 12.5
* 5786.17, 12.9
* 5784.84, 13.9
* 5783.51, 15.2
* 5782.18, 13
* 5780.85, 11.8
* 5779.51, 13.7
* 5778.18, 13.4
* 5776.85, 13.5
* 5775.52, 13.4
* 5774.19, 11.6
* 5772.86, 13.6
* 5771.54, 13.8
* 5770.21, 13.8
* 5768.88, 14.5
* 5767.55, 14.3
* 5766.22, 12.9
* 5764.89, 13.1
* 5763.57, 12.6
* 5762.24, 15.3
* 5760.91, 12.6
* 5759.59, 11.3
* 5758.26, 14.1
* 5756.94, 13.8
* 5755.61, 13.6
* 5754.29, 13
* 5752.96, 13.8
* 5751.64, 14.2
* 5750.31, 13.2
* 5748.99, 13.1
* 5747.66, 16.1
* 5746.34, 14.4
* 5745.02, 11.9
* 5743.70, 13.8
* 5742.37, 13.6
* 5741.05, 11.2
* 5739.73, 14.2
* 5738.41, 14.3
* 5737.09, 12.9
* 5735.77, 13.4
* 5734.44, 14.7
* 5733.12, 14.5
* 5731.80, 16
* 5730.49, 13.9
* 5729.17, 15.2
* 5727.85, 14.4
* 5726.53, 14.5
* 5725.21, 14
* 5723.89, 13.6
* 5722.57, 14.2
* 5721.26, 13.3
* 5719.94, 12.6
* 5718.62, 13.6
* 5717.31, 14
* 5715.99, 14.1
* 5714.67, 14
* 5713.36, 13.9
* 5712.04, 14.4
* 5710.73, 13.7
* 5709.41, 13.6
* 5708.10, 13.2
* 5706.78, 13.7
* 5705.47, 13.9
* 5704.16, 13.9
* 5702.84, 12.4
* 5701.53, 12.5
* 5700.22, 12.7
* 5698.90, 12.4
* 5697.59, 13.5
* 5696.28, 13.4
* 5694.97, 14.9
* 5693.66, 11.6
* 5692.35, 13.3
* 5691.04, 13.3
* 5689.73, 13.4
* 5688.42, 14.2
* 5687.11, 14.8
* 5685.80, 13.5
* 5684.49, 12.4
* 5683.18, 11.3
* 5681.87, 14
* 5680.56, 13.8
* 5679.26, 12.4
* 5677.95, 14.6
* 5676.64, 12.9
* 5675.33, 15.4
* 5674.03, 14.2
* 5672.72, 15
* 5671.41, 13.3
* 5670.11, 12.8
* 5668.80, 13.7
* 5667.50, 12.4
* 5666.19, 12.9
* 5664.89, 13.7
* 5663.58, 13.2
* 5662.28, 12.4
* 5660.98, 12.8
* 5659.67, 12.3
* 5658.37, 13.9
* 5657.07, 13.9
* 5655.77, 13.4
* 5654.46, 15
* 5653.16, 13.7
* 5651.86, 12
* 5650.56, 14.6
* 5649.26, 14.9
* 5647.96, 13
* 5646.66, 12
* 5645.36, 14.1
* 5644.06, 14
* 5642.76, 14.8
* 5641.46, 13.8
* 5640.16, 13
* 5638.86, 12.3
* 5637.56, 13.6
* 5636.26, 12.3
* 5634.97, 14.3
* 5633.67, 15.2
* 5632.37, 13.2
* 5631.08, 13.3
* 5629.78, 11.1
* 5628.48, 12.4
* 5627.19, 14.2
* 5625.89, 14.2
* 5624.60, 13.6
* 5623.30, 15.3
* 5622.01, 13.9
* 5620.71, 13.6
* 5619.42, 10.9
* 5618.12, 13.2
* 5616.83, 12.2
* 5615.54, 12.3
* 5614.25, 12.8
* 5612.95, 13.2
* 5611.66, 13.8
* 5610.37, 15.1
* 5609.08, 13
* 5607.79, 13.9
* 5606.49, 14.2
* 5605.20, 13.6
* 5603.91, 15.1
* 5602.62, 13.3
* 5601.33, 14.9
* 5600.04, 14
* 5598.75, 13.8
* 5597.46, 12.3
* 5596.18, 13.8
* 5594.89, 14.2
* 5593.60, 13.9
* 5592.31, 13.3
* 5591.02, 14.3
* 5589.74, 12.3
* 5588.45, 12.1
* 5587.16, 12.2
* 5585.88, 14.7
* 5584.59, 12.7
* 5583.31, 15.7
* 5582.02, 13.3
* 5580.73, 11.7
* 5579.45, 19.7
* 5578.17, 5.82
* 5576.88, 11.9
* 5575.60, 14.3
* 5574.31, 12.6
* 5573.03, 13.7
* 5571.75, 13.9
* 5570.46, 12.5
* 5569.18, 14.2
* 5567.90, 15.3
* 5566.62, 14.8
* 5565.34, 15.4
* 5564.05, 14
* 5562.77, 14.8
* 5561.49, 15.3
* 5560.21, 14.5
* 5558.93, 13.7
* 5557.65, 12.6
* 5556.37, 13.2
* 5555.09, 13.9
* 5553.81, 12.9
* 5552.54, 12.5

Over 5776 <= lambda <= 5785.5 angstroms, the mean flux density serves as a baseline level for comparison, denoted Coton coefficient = 13.5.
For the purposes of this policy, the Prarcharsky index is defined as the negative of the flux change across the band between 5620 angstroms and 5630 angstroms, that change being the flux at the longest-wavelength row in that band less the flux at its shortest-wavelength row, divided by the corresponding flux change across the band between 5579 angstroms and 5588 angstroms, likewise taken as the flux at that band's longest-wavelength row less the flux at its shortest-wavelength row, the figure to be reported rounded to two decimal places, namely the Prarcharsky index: -0.33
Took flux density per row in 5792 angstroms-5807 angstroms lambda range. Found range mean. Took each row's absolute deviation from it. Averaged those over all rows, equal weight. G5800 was 0.92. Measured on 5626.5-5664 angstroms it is 0.85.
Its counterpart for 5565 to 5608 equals 1.25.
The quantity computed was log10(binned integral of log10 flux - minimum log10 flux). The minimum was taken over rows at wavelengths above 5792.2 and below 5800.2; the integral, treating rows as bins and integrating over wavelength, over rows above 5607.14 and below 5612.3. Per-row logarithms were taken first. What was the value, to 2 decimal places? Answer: 0.69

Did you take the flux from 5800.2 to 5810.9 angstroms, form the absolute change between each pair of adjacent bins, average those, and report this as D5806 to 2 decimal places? 1.04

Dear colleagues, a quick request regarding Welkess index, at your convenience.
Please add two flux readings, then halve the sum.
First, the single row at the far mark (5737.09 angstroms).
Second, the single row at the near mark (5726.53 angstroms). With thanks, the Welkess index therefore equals 13.70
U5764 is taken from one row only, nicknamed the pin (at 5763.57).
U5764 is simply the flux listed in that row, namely 12.6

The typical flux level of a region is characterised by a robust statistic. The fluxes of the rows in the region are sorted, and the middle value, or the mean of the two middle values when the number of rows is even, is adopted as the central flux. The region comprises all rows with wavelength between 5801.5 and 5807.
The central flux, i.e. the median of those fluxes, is 11.9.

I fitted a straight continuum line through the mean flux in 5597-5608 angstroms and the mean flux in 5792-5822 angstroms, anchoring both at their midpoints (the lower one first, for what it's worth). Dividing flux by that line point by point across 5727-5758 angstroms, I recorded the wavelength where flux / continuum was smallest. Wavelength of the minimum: 5741.05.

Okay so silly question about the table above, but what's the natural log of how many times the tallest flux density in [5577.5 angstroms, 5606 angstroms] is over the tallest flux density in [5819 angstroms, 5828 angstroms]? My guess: 0.33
